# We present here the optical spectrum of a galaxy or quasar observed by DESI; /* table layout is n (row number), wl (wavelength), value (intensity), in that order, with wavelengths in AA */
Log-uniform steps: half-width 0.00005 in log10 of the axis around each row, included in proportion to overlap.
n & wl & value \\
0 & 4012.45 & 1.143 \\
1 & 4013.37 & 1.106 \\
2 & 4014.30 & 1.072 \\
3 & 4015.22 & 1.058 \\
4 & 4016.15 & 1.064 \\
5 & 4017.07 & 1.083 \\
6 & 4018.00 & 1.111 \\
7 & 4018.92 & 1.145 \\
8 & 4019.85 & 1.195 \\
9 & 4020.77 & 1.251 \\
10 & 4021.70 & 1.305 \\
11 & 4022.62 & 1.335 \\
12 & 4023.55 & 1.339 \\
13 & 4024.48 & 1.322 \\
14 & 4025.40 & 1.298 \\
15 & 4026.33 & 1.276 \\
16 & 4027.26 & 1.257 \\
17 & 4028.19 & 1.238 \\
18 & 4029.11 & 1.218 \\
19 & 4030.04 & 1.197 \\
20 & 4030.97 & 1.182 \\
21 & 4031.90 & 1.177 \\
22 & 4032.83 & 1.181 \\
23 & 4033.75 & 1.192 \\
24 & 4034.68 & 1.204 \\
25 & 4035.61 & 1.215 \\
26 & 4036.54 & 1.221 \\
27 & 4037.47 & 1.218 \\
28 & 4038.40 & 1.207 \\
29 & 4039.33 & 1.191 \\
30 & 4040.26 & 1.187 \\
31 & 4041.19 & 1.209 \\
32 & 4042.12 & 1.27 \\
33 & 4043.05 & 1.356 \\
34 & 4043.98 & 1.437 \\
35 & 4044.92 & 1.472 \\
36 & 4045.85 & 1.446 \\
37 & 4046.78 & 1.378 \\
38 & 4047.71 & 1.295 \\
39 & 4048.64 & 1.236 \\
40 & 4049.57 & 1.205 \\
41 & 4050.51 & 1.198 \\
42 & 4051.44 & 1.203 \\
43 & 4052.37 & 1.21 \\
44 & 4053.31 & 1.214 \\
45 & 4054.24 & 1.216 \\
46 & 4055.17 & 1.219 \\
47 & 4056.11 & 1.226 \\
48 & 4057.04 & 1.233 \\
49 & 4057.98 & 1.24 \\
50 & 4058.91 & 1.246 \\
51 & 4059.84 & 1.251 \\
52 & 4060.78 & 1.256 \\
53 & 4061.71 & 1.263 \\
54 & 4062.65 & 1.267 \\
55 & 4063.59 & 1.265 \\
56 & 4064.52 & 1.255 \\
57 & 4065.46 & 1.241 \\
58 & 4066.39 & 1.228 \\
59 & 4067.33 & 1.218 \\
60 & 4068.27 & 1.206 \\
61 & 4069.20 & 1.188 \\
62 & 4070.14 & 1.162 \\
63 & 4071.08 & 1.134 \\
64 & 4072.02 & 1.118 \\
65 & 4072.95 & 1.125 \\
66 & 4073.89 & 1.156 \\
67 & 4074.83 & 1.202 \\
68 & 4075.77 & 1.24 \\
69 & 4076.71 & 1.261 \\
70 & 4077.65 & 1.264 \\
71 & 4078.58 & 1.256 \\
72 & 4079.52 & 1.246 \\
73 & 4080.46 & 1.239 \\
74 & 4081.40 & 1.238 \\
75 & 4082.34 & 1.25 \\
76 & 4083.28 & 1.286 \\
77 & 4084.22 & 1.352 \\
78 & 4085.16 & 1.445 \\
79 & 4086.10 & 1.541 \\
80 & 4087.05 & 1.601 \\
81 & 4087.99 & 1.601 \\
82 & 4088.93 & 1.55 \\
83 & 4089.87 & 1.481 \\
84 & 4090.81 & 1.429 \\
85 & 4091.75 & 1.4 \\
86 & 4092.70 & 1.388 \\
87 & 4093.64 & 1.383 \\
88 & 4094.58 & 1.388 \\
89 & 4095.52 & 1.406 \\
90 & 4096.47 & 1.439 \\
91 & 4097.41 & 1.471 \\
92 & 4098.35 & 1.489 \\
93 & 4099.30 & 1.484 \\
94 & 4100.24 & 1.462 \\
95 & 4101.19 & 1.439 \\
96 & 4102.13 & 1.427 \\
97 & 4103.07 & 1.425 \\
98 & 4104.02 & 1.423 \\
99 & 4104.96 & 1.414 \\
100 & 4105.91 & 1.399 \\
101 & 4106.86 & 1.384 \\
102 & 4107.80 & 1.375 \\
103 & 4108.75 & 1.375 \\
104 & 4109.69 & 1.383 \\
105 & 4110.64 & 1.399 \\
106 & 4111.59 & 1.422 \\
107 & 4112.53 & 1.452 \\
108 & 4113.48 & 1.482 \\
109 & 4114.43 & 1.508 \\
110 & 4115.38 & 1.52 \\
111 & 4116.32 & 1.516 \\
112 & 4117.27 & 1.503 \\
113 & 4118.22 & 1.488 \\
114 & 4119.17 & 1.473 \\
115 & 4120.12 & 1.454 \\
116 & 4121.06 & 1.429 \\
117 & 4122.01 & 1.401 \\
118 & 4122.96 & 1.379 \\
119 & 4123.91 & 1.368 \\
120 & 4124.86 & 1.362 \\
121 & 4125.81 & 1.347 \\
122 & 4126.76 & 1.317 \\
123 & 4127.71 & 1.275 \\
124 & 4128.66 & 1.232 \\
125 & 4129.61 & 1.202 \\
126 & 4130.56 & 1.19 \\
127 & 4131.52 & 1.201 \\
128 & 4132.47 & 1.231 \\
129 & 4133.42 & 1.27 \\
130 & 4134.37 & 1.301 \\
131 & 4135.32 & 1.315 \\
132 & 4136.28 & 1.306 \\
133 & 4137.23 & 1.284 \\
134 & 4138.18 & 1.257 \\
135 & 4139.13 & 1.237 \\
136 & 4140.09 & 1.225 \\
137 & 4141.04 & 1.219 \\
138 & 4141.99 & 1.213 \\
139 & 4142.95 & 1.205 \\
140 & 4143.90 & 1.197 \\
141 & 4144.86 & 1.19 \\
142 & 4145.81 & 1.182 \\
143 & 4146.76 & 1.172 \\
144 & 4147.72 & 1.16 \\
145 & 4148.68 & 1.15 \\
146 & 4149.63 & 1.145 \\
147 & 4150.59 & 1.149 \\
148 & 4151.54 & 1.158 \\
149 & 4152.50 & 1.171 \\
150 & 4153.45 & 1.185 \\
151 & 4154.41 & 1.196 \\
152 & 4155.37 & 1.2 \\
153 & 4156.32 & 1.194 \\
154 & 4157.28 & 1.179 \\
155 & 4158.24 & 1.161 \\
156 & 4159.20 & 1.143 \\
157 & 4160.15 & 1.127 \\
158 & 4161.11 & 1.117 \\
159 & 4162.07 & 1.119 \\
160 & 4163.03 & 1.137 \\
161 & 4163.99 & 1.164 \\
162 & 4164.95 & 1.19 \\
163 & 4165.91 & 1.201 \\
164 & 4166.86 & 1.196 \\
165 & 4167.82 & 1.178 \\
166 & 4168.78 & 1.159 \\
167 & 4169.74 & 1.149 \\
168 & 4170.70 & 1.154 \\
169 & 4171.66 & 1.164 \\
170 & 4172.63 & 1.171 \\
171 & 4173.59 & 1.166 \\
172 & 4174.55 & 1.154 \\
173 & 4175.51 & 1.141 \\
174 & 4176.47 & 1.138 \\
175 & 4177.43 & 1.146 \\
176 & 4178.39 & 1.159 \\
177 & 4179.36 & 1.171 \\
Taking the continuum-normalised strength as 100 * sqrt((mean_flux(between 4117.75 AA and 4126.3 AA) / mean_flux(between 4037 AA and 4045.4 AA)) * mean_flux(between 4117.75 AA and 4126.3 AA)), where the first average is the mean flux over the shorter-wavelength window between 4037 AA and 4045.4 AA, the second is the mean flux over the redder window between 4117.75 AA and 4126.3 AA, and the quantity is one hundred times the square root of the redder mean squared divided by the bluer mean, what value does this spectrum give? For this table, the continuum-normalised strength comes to 125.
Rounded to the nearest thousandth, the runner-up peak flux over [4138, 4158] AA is 1.237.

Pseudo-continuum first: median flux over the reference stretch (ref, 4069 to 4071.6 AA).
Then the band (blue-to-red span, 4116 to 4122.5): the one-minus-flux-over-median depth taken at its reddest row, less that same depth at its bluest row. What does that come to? 0.10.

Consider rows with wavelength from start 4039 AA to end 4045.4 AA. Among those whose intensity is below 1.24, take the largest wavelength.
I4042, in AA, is 4041.19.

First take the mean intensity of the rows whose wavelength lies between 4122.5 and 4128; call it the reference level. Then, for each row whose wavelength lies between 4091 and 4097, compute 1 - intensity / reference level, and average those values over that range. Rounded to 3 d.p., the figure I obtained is -0.044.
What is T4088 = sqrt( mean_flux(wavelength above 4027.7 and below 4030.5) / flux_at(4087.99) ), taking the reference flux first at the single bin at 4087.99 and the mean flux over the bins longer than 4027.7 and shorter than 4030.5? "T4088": 0.87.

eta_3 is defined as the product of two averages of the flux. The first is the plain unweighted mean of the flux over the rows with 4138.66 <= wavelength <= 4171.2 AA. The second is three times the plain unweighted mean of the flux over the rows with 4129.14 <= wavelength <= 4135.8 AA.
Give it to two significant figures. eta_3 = 4.4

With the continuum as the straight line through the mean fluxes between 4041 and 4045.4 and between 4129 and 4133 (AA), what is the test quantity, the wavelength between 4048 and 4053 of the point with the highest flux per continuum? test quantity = 4048.64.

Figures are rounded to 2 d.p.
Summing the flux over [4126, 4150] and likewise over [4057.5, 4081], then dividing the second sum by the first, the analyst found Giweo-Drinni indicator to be 1.00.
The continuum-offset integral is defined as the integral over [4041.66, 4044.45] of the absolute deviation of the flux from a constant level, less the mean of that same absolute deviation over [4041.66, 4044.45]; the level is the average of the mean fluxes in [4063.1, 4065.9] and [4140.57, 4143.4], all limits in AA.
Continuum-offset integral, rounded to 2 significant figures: 0.22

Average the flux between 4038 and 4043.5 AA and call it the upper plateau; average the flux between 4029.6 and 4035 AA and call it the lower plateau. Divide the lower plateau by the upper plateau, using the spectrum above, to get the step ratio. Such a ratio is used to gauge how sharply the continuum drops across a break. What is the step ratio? 0.96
